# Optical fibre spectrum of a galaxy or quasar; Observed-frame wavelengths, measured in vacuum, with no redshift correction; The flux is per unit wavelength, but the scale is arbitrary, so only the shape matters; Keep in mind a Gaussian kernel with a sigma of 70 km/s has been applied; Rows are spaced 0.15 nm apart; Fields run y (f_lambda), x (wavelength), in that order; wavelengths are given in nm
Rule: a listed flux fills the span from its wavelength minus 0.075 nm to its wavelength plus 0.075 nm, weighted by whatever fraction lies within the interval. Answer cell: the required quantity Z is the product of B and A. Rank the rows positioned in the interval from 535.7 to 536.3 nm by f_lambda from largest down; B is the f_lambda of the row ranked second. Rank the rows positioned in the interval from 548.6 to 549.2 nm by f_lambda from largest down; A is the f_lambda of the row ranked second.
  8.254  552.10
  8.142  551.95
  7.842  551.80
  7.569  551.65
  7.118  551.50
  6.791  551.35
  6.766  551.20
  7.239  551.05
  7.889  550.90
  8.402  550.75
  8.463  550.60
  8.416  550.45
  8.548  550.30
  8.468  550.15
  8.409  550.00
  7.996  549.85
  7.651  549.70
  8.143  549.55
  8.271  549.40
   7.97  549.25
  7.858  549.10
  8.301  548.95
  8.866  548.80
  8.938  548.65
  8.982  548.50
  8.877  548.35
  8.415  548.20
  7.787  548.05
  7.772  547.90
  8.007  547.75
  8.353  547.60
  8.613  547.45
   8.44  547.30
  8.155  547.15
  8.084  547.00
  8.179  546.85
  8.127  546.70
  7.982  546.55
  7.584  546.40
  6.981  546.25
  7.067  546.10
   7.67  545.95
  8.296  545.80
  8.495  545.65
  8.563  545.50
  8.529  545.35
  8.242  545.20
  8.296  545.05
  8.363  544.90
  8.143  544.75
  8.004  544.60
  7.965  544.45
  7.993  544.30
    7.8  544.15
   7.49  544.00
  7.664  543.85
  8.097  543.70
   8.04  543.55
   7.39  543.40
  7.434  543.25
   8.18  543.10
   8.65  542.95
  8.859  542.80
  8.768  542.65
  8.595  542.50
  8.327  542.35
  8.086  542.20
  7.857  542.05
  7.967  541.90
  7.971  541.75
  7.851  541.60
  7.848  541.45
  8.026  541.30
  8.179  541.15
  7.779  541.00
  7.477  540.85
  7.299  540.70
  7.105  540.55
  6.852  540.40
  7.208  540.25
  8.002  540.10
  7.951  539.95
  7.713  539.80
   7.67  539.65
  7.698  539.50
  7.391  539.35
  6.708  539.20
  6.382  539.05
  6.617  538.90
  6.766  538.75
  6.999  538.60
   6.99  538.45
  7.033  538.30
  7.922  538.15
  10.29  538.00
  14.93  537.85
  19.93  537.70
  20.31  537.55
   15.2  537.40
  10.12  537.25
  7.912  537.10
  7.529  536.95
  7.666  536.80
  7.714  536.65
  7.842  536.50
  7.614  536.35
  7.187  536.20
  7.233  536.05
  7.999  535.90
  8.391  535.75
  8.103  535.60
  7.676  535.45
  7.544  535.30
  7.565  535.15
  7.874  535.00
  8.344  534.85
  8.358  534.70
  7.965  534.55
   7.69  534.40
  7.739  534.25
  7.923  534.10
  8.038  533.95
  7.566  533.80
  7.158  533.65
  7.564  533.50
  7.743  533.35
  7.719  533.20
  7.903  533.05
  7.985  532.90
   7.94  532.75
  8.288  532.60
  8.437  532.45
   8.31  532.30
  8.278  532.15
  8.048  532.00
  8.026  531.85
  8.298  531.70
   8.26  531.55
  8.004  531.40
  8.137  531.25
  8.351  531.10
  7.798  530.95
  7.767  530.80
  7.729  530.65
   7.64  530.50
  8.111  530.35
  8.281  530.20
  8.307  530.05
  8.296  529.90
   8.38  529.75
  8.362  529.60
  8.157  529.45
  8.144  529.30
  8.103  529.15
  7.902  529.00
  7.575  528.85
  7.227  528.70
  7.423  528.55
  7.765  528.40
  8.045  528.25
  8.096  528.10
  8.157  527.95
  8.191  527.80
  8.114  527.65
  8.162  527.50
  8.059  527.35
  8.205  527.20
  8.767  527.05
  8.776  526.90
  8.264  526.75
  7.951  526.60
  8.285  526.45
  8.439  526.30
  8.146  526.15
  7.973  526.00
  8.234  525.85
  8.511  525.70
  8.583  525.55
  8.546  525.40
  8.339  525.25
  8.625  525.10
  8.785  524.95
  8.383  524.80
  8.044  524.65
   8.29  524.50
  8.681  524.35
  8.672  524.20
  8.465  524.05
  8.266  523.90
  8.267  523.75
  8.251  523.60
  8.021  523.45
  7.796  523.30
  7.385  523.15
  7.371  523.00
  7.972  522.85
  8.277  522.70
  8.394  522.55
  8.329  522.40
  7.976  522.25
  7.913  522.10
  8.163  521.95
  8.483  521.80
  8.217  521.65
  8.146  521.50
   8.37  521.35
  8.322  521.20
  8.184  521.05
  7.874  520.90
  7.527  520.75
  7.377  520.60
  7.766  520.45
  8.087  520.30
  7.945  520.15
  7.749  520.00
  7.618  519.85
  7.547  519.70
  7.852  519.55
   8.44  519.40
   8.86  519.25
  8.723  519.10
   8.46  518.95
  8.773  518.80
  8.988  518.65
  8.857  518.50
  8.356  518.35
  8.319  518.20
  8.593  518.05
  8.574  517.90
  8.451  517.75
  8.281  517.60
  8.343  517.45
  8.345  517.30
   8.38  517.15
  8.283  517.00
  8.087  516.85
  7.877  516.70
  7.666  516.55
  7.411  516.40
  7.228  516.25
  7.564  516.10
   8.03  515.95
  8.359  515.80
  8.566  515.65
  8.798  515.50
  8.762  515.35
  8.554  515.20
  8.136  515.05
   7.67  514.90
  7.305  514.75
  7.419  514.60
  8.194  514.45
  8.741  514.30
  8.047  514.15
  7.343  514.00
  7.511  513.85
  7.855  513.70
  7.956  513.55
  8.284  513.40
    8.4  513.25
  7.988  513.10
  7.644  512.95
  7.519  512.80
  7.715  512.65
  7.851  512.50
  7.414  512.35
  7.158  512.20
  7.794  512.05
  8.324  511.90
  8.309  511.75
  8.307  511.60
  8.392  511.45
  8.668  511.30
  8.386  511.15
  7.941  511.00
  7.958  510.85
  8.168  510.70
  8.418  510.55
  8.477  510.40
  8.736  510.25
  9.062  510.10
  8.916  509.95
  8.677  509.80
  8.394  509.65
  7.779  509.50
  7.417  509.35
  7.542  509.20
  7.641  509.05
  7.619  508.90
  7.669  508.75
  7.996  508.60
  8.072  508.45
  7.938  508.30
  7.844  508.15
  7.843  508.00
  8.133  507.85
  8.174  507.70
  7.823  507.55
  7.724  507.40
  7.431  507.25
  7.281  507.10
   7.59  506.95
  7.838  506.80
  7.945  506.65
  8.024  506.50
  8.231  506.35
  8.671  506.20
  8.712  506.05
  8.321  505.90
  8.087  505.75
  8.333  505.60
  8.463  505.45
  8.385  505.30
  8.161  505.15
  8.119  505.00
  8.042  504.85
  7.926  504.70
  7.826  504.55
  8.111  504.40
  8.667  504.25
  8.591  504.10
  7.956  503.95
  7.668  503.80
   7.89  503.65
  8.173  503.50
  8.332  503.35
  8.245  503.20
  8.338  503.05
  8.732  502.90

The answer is 71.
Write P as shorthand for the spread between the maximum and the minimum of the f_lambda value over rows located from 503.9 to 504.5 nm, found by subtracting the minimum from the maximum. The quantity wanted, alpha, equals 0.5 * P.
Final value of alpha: 0.36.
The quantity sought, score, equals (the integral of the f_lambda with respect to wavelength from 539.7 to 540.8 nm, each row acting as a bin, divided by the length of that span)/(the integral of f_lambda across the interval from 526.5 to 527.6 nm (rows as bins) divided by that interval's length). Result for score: 0.90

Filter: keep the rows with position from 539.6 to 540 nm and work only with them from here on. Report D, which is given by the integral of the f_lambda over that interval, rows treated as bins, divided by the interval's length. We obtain 7.8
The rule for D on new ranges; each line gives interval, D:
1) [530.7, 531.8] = 8.1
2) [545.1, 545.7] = 8.4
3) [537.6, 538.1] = 15.0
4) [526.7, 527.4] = 8.4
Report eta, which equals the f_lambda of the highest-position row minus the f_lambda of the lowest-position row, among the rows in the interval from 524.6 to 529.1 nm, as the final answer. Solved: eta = -0.14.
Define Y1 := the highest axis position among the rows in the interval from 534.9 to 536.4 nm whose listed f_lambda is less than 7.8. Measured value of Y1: 536.35 nm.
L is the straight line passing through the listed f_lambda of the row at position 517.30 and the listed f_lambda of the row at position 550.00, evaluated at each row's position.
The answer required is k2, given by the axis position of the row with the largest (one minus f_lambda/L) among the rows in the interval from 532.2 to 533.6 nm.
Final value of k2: 533.50 nm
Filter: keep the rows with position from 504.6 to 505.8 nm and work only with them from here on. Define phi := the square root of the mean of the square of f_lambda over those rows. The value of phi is 8.19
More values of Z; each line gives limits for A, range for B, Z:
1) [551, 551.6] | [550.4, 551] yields 60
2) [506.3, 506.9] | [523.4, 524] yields 66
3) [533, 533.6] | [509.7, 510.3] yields 69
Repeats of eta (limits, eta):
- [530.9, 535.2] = -0.23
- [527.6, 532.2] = 0.16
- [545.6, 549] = -0.19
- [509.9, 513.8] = -1.06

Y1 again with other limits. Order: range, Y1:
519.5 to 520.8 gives 520.75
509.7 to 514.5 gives 514.00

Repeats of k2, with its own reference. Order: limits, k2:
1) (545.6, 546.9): 546.25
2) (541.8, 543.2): 542.05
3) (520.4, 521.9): 520.60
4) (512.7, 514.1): 514.00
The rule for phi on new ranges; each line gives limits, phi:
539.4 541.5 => 7.64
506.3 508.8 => 7.86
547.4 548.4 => 8.27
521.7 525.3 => 8.22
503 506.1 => 8.21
